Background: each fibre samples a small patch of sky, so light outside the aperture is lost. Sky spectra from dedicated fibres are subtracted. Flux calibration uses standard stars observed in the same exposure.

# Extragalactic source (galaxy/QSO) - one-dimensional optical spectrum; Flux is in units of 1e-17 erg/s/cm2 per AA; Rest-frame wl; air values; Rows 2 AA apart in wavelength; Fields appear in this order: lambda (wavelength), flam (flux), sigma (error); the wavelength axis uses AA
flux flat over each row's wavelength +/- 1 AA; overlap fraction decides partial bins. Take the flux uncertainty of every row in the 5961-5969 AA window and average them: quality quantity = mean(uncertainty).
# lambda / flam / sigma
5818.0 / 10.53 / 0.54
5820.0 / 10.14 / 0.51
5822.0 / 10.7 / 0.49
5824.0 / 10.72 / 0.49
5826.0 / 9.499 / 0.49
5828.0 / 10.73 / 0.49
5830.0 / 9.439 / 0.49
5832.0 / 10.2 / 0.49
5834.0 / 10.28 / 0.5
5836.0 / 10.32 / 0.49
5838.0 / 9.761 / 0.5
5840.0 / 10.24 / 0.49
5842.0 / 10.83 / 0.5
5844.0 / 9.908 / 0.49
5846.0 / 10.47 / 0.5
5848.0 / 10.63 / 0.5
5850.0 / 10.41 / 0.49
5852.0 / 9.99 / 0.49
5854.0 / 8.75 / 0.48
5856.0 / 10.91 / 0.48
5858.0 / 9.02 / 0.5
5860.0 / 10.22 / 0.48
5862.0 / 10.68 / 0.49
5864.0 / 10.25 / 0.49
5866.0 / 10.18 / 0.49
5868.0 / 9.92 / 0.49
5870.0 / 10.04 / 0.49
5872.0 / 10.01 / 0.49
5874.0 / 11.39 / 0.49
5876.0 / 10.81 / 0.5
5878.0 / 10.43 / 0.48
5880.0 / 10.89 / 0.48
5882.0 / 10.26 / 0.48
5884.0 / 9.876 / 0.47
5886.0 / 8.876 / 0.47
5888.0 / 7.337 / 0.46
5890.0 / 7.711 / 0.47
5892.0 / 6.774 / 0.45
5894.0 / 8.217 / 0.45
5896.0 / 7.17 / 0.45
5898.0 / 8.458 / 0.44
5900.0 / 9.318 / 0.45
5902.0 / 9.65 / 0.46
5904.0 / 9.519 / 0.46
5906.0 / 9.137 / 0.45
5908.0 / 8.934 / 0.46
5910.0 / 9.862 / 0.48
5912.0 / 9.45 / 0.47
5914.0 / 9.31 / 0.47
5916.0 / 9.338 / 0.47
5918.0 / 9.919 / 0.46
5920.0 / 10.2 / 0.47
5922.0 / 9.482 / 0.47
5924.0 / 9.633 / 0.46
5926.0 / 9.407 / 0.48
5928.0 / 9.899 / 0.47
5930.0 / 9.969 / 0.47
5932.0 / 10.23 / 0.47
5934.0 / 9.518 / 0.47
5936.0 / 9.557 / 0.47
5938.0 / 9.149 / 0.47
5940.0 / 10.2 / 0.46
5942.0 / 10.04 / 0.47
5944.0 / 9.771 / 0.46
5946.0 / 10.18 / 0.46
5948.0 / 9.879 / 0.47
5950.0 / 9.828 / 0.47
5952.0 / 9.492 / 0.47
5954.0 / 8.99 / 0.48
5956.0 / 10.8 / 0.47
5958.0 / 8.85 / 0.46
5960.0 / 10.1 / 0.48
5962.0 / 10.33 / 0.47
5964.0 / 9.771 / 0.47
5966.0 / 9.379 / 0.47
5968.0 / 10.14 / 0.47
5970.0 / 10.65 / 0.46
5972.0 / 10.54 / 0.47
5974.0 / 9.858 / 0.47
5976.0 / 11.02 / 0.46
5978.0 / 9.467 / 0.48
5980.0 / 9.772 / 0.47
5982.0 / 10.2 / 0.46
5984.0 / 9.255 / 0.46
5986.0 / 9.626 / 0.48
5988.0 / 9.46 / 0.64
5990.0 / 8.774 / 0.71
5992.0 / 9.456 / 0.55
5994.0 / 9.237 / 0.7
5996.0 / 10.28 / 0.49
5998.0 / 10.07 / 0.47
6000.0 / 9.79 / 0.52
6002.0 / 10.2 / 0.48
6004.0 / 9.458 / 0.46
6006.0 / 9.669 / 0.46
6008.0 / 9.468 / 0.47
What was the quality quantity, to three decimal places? 0.470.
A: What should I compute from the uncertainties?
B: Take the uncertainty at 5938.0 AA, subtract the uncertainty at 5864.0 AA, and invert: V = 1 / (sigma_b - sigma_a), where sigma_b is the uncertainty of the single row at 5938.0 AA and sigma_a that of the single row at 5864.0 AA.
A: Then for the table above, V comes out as -50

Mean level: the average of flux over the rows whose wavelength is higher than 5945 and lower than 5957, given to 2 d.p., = 9.86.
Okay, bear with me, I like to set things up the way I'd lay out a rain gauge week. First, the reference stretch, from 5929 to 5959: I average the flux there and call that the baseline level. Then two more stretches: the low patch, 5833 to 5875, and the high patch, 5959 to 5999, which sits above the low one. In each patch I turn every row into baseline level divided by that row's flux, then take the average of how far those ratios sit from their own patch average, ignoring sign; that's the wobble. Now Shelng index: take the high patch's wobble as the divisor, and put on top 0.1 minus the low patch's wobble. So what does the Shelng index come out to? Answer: 1.3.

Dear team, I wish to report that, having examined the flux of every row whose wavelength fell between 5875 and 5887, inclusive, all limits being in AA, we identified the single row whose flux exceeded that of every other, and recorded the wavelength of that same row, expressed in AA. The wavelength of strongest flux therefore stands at 5880.0 AA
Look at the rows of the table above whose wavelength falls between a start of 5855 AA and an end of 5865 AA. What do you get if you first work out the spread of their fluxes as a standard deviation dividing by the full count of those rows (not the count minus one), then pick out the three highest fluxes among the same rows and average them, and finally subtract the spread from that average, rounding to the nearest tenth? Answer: 10.0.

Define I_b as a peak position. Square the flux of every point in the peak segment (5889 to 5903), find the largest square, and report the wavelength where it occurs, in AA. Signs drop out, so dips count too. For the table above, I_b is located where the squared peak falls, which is 5902.0 AA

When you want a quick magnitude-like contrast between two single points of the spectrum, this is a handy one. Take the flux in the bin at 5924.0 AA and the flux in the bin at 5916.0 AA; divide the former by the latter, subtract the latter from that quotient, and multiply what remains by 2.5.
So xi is -21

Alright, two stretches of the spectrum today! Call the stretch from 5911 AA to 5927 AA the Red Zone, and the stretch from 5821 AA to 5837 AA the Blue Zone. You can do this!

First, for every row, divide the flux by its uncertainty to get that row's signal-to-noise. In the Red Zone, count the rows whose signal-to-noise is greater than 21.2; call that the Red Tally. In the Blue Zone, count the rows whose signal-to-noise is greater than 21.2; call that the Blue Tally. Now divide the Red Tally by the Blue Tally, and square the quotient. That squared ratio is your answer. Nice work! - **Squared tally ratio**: 0.4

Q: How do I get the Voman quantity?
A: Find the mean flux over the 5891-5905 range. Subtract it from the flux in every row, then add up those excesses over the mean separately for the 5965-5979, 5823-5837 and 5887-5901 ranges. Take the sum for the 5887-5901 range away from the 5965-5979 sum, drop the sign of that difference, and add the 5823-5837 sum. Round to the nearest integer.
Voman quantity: 28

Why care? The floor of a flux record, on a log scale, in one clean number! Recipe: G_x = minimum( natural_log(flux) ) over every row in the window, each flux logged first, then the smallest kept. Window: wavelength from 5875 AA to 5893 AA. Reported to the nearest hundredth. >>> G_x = 1.91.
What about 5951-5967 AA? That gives 2.18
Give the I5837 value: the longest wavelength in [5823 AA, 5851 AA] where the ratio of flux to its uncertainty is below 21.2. 5846.0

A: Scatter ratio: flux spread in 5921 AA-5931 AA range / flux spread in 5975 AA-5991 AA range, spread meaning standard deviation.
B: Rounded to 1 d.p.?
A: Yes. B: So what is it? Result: 0.4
